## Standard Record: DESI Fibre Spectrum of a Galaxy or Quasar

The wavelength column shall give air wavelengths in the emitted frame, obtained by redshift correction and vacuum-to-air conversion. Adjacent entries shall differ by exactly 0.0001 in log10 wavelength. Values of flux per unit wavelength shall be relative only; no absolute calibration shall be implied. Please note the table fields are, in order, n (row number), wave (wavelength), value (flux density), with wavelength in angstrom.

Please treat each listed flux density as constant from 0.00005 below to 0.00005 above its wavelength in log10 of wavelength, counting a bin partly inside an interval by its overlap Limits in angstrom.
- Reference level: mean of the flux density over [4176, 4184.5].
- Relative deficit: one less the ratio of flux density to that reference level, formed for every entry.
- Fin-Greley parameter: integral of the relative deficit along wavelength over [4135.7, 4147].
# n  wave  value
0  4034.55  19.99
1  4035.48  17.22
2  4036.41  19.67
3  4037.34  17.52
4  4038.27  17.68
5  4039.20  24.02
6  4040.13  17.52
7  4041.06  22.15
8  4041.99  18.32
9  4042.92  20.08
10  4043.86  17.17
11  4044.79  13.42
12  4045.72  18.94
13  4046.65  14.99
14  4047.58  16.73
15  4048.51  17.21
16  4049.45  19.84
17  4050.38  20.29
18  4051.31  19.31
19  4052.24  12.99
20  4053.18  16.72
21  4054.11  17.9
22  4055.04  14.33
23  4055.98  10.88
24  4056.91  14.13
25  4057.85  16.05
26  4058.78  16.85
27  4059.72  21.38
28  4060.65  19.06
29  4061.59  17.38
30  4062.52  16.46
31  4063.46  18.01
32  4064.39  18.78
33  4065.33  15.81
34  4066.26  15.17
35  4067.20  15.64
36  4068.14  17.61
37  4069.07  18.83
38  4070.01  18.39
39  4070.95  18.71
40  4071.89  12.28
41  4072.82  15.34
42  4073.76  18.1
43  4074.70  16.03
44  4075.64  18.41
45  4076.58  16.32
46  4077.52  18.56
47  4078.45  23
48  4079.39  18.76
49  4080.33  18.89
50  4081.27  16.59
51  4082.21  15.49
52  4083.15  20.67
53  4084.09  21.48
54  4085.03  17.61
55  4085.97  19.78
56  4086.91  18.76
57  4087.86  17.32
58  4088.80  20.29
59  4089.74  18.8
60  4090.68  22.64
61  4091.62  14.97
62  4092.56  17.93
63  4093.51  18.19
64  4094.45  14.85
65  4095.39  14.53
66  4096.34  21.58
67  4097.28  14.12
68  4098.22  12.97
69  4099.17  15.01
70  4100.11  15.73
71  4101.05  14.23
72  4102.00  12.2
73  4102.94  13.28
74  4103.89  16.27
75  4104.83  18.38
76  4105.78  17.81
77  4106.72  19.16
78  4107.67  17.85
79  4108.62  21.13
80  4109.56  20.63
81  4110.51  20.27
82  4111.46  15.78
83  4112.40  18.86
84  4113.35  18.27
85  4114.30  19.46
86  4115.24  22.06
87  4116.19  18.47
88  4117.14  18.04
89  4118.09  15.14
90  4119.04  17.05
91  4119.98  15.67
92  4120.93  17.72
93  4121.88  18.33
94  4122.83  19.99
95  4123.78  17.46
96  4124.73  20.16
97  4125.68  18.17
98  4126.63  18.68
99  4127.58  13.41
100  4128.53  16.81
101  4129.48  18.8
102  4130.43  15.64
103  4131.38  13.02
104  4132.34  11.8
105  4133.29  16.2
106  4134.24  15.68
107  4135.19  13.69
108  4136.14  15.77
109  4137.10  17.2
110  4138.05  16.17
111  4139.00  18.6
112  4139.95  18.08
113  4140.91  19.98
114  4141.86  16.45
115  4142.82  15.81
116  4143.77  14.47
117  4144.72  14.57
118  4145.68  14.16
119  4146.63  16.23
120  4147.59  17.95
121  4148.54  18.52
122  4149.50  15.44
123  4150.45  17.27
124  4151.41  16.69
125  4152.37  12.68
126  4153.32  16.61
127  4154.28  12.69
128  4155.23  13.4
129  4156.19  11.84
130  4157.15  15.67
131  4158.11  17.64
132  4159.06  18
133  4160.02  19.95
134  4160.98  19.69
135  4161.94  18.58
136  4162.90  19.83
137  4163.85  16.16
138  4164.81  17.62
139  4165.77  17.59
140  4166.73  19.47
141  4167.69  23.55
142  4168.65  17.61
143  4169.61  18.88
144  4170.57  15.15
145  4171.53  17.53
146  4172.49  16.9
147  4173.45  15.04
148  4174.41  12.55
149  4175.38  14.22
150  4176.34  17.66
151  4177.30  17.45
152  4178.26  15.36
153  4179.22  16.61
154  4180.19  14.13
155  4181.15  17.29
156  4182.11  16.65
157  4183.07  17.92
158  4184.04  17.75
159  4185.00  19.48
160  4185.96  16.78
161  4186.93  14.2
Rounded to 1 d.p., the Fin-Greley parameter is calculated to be 0.2 angstrom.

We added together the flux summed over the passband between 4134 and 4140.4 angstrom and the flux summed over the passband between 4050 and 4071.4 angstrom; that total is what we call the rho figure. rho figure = 506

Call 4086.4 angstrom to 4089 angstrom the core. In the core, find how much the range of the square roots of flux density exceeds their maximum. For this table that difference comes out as -4.16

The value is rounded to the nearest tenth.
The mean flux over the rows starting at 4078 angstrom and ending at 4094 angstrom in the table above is 18.9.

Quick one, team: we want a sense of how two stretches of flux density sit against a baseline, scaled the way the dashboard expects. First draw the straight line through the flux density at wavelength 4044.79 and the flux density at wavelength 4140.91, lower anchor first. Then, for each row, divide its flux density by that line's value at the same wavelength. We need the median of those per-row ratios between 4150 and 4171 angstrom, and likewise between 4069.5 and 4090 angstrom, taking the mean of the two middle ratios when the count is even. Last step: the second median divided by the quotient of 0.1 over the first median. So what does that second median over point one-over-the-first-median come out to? 9.6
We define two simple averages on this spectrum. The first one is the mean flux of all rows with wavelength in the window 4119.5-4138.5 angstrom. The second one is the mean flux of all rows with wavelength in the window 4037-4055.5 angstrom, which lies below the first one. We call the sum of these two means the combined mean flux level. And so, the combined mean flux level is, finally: 34.4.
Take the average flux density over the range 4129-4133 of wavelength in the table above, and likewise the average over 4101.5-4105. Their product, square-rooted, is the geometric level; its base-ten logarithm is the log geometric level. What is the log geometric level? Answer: 1.17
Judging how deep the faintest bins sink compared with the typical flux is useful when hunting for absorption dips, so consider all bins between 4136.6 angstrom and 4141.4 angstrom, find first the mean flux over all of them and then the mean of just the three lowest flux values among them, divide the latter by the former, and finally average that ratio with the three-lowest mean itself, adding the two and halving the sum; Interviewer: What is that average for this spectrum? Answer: 9.1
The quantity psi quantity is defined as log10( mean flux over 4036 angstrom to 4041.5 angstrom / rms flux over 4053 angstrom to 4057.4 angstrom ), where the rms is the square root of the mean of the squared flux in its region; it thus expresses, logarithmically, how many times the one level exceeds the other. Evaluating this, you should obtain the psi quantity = 0.12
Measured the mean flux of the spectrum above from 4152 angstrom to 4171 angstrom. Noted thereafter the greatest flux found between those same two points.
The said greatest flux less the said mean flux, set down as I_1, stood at 6.4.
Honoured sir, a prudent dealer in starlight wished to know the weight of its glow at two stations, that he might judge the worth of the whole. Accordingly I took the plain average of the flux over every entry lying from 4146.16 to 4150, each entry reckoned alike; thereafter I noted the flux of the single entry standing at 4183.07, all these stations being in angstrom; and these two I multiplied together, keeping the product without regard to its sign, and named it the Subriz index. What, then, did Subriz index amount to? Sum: 305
